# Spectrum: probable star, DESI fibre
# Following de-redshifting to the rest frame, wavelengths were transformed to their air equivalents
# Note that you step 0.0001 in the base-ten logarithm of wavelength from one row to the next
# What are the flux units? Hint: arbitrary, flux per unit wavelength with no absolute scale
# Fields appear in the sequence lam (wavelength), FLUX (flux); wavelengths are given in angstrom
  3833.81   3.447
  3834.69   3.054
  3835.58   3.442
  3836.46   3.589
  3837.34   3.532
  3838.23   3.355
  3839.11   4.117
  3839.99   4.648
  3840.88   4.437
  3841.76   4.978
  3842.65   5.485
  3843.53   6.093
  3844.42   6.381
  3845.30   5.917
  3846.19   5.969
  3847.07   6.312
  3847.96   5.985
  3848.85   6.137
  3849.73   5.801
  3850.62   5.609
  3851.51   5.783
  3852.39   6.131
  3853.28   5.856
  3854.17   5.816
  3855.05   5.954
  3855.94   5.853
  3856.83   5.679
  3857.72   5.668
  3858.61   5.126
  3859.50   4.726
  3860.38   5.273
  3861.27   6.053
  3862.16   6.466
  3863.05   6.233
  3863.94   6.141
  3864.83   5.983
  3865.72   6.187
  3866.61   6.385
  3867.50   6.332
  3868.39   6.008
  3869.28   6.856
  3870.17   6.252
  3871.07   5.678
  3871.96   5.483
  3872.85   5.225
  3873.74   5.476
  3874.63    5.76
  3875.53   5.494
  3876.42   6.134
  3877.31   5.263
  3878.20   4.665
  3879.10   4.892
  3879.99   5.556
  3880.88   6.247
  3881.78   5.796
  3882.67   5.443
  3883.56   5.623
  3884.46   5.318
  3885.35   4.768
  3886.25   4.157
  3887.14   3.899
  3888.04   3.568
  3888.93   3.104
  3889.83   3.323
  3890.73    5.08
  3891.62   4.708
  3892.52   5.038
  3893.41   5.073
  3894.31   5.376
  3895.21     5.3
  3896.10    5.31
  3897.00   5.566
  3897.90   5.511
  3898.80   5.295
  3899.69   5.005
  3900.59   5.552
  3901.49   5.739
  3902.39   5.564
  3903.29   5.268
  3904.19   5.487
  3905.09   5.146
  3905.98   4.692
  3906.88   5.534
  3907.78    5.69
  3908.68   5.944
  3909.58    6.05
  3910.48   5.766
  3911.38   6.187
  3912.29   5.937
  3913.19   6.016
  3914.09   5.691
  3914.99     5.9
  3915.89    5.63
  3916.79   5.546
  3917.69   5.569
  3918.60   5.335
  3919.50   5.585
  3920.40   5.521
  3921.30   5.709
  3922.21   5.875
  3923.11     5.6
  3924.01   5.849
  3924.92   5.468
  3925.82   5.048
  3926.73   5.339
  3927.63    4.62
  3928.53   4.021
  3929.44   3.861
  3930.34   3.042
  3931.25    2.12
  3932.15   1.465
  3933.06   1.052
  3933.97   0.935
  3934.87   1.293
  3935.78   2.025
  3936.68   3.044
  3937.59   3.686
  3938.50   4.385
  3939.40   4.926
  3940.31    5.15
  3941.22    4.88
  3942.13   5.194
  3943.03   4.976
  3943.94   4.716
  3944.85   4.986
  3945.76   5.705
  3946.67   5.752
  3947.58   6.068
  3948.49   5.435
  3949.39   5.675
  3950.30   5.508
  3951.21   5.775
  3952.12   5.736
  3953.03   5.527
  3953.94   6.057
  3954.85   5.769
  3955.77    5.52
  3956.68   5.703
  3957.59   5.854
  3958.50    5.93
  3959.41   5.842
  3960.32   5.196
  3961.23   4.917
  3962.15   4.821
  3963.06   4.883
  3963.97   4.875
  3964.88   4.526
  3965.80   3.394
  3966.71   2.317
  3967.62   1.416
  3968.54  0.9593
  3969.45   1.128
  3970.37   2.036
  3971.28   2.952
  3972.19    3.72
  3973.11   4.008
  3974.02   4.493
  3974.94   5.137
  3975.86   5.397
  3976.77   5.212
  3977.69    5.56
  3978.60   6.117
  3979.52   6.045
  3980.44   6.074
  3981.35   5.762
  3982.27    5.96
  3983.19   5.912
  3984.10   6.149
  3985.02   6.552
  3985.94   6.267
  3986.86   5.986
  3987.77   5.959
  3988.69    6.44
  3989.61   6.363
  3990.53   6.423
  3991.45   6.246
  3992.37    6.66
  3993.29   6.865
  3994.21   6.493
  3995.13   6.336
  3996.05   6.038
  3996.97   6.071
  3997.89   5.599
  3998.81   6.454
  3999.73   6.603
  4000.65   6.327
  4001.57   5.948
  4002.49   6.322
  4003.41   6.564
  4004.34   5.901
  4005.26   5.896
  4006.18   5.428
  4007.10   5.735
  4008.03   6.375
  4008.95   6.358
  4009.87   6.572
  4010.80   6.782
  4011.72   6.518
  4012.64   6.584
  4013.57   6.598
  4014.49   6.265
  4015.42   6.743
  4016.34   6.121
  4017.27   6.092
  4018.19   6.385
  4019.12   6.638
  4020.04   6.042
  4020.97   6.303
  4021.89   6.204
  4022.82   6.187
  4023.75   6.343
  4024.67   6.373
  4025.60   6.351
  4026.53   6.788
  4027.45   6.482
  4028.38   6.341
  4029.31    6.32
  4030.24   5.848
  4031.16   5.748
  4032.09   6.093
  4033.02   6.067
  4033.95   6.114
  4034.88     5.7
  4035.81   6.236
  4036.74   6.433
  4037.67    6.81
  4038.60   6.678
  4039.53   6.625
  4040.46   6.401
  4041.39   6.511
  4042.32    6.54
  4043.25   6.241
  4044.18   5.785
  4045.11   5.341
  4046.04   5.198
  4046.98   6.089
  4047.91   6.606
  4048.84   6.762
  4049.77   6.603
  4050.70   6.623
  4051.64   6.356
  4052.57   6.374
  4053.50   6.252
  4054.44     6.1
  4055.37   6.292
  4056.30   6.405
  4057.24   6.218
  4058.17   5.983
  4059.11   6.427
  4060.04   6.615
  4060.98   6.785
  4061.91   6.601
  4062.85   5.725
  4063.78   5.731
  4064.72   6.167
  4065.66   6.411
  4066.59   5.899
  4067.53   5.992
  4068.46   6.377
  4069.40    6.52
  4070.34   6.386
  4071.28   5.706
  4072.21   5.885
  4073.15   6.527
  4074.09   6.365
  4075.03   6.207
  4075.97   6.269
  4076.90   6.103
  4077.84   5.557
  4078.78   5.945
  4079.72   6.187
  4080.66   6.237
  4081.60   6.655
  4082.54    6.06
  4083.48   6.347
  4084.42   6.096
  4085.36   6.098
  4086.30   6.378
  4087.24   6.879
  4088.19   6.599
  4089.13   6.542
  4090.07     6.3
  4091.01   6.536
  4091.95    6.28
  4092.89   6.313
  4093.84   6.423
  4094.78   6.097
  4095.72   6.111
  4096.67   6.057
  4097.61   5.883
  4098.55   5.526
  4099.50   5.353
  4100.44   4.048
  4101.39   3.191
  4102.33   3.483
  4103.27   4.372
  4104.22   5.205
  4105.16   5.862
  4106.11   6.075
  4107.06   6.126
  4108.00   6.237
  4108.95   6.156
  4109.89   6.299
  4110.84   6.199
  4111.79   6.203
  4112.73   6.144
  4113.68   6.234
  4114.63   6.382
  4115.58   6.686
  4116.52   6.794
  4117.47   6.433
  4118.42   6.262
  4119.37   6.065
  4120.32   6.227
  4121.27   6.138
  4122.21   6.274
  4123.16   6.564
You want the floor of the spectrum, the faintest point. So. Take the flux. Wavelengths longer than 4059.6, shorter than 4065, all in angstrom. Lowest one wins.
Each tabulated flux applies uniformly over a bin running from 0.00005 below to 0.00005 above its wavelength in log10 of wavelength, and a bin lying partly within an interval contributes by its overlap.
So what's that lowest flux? 5.725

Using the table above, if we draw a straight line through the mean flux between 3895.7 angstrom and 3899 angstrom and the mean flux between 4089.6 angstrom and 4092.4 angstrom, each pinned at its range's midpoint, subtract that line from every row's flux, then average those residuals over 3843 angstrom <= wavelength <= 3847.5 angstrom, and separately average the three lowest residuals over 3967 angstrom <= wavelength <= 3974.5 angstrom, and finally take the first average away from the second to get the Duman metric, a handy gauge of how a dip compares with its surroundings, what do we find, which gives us -5.6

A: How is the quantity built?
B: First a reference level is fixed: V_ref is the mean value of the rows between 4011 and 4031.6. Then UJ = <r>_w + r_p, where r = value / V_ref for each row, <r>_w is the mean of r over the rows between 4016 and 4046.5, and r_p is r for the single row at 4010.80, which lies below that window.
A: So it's 2.05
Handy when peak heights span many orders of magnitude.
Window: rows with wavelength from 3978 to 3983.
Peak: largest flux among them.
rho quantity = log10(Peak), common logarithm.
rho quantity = 0.79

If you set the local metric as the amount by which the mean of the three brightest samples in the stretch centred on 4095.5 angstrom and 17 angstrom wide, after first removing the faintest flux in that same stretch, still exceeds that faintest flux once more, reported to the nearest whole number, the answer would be 0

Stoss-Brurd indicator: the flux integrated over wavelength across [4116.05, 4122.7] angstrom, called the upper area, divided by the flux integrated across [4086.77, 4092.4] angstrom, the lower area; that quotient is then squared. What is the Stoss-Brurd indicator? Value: 1.3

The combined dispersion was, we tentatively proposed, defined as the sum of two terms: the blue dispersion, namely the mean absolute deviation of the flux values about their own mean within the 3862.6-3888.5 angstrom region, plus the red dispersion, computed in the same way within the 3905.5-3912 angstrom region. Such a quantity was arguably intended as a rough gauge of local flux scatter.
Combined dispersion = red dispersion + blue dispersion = 0.9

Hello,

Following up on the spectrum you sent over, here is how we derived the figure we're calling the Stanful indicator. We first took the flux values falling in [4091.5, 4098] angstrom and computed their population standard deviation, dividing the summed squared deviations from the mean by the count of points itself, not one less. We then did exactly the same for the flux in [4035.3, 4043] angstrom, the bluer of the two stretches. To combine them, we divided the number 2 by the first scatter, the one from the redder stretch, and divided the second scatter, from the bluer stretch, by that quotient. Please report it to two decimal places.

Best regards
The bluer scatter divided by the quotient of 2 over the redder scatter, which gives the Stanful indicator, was 0.01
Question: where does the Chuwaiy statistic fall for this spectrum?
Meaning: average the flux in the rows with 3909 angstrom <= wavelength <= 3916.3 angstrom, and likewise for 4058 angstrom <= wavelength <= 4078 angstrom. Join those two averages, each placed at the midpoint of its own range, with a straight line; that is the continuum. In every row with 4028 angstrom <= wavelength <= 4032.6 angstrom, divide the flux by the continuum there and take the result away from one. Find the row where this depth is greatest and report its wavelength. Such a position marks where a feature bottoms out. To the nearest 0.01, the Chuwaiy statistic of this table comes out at 4031.16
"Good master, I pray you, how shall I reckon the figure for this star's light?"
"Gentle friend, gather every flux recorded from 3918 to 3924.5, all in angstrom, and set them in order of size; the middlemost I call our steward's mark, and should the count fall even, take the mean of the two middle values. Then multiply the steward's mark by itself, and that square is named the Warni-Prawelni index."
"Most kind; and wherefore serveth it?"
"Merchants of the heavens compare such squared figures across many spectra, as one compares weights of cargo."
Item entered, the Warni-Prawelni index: 31.4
